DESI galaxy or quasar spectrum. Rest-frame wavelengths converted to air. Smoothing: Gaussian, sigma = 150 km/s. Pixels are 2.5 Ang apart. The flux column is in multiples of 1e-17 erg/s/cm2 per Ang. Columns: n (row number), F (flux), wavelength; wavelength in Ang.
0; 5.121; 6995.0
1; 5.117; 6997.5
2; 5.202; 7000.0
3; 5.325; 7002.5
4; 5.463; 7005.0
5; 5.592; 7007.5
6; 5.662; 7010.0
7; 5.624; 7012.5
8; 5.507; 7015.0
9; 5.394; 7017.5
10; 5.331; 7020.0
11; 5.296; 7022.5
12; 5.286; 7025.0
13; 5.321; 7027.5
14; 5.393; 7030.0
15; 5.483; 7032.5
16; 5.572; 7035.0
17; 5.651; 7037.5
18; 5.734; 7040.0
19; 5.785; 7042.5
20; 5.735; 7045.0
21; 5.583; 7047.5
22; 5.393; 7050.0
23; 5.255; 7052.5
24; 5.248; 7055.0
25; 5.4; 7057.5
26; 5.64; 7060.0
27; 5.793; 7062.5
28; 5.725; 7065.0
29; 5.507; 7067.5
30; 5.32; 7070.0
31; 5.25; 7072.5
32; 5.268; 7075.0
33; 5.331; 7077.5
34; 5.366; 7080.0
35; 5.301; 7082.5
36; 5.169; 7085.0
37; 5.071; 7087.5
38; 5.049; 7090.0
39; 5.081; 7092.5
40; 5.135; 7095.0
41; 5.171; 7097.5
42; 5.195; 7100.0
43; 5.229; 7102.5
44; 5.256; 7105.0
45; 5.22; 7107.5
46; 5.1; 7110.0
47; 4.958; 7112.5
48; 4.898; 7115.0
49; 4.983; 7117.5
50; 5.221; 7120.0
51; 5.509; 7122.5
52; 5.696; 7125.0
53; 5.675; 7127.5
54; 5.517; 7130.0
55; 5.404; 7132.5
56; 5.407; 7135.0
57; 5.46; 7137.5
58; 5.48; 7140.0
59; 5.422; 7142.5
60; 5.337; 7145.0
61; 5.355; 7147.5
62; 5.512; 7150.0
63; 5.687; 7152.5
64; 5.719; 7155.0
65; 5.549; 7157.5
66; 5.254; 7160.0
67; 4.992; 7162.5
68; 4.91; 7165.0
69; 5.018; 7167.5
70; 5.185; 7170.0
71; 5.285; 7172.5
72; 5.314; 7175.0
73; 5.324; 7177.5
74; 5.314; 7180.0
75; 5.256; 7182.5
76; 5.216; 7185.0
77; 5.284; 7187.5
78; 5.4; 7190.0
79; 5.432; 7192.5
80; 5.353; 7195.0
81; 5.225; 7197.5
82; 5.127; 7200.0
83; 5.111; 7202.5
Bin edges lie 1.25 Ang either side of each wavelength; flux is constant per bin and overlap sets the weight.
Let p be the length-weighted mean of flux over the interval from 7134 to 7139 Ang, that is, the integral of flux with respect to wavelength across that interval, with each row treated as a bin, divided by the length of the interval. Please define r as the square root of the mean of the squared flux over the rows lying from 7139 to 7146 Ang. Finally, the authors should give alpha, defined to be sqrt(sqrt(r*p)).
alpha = 2.33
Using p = 5.44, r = 5.41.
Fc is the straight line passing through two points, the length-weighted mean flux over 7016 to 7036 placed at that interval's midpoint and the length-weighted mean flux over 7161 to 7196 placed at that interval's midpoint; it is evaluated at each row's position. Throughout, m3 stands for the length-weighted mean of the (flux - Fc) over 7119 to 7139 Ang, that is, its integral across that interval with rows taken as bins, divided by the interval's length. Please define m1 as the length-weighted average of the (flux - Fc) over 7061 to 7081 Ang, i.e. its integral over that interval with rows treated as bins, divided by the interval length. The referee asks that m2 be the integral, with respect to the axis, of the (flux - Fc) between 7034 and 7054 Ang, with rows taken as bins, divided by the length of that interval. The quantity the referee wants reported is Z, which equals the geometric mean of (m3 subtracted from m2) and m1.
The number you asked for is 0.035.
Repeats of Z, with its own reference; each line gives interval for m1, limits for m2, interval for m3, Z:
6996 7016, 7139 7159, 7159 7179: 0.096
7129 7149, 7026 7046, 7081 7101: 0.238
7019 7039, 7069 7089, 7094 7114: 0.056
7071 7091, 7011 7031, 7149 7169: 0.080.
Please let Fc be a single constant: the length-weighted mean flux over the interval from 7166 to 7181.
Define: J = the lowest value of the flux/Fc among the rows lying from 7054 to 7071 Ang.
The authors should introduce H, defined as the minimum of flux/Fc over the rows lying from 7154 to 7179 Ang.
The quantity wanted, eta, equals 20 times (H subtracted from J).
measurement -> 1.3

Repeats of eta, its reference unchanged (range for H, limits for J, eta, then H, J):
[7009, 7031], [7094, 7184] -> -1.5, 1.01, 0.94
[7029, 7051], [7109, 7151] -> -1.9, 1.03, 0.94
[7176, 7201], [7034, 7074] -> 0.5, 0.98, 1.00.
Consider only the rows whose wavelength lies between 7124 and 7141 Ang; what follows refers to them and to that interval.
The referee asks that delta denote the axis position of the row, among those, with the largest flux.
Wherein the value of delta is 7125.0 Ang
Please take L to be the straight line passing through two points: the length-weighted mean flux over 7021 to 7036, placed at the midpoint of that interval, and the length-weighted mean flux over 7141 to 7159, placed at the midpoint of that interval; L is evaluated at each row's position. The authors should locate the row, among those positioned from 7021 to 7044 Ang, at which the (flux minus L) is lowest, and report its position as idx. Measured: 7025.0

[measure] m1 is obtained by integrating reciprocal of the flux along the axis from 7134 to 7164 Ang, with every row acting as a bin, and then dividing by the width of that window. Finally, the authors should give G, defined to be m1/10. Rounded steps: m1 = 0.184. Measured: 0.0184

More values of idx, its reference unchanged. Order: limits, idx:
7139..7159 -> 7145.0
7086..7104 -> 7090.0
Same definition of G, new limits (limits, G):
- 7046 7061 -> 0.0185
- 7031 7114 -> 0.0187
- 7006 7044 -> 0.0182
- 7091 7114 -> 0.0194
